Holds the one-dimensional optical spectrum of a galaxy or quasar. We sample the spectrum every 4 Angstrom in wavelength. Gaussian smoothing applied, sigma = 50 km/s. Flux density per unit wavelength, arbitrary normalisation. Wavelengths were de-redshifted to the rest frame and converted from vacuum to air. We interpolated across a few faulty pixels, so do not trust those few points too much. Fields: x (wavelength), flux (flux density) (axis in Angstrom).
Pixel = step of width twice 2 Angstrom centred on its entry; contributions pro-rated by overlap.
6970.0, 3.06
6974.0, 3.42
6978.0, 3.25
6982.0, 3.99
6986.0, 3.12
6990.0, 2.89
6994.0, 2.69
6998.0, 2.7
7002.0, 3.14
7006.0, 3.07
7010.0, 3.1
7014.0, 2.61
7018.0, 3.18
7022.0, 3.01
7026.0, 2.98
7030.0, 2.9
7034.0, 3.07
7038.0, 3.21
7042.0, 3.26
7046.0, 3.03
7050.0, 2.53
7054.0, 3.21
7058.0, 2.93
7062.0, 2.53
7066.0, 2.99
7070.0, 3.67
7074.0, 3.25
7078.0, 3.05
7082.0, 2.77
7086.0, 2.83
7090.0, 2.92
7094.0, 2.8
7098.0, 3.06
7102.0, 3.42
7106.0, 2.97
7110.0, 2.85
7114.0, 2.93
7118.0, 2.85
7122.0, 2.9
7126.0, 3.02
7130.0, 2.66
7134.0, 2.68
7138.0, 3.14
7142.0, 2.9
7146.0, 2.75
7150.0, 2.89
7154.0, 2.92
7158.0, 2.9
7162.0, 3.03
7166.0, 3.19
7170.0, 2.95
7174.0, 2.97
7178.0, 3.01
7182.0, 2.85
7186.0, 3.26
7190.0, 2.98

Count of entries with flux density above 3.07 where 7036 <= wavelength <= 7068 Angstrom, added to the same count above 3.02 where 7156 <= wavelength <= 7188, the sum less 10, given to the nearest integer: -4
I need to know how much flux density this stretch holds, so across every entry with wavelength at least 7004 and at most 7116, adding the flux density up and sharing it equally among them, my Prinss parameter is 3.00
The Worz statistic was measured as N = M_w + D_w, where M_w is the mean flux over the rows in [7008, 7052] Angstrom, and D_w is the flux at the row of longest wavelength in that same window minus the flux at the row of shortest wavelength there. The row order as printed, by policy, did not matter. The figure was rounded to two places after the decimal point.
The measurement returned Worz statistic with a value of 2.42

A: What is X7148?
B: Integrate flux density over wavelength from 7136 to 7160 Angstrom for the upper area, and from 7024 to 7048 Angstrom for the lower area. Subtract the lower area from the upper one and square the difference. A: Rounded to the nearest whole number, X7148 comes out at 14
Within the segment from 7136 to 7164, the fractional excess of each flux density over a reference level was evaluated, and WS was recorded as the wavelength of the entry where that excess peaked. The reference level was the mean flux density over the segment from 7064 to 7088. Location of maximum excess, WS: 7138.0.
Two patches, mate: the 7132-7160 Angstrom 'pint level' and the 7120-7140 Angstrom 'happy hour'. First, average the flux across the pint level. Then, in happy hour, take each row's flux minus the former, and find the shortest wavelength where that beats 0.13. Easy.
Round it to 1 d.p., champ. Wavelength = 7126.0 Angstrom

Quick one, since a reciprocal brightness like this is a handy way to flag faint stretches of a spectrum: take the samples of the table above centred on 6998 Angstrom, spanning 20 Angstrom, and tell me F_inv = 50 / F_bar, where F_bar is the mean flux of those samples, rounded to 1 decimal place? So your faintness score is 17.3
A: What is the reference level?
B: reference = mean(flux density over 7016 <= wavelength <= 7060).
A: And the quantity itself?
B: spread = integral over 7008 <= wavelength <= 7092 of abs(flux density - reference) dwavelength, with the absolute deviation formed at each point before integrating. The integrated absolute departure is 16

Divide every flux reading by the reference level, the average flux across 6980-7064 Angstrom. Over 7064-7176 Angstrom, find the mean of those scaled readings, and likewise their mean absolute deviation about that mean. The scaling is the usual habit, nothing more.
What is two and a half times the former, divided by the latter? 50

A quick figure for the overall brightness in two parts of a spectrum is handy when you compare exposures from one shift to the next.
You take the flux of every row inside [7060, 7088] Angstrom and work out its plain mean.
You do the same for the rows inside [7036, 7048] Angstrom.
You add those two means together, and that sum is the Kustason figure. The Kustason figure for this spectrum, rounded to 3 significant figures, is 6.18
